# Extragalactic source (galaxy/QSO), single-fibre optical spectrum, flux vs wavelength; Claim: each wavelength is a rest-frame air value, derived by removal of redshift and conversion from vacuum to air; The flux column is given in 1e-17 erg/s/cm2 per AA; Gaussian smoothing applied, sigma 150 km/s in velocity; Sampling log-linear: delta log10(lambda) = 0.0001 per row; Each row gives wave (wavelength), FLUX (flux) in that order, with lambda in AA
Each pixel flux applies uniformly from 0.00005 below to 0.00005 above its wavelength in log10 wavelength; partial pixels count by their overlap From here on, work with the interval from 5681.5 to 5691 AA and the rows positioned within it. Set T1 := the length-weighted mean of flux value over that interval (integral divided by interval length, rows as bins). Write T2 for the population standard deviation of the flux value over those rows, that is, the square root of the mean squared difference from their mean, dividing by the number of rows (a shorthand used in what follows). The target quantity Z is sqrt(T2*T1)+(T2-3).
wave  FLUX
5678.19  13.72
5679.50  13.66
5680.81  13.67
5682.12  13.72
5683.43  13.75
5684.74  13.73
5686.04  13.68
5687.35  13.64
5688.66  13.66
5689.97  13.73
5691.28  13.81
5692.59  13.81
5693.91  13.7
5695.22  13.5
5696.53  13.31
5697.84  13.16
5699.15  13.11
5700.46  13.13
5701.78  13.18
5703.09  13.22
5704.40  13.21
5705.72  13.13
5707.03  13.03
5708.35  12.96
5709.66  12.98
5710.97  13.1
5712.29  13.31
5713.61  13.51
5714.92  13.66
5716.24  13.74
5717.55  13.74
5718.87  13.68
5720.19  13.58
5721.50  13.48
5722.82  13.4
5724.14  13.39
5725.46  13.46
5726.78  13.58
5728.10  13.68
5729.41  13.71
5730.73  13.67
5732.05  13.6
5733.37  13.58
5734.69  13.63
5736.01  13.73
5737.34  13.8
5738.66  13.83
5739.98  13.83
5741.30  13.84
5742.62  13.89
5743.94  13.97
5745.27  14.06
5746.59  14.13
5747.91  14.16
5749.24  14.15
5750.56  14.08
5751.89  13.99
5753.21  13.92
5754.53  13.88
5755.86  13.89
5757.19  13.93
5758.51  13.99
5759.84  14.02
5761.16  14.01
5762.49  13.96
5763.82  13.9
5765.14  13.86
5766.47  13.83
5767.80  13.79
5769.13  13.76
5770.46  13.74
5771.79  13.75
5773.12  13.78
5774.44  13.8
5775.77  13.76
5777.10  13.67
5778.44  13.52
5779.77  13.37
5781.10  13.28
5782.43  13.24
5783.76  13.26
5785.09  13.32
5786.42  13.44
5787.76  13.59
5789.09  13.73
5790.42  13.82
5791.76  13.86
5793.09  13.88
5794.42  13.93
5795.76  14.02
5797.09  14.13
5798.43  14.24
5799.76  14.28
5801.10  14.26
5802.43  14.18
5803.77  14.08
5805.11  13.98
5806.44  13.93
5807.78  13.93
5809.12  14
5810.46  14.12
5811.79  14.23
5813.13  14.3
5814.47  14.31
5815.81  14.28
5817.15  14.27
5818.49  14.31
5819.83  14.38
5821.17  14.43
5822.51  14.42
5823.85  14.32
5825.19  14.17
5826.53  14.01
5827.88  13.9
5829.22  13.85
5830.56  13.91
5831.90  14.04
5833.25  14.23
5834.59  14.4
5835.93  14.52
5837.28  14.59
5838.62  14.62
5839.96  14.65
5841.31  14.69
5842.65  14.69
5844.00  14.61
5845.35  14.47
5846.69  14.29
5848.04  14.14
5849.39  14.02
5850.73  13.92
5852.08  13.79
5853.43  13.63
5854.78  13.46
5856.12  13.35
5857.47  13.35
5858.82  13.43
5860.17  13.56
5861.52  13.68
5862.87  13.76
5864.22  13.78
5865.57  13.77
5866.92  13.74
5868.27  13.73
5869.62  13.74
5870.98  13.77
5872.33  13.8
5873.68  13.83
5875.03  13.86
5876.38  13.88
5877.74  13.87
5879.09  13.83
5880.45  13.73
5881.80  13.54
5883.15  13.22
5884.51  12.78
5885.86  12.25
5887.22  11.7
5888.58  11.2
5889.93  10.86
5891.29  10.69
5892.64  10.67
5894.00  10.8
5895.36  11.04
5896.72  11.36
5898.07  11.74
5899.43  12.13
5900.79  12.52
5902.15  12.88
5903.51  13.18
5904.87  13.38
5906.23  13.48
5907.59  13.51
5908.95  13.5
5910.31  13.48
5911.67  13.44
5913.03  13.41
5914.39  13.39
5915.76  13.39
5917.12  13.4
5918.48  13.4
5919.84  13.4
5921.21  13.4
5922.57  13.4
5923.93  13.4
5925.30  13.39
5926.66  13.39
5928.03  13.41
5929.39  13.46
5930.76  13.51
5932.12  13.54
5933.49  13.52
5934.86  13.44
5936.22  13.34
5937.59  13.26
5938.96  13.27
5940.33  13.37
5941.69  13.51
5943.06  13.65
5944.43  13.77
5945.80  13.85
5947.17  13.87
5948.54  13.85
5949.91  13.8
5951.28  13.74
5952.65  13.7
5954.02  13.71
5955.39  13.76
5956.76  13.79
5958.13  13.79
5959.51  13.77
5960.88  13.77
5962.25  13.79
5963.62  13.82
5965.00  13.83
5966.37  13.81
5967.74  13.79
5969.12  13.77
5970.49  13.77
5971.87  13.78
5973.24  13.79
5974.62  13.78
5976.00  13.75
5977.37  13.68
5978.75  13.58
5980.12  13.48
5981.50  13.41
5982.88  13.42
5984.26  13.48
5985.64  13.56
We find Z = -2.2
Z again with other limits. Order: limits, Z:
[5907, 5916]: -2.2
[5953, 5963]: -2.4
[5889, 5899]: -0.6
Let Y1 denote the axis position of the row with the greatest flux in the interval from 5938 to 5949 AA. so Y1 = 5947.17 AA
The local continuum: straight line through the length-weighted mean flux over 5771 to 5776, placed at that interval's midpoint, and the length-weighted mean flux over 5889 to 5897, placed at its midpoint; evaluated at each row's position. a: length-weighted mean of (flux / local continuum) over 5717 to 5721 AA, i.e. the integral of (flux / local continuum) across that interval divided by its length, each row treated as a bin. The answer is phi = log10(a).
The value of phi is -0.04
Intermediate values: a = 0.90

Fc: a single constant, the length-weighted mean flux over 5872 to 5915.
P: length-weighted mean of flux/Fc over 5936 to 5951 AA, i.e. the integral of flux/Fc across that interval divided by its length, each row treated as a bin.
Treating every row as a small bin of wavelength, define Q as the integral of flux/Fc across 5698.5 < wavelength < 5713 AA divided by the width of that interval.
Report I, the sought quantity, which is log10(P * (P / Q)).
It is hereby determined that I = 0.045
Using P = 1.07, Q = 1.03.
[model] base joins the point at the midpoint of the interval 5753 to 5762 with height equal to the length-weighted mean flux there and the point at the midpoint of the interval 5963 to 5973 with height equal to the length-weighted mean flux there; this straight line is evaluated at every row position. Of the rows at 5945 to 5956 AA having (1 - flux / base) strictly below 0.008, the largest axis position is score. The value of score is 5955.39 AA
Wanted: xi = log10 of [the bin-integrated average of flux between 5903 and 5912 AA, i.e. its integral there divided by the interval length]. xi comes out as 1.13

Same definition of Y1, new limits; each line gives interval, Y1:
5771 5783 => 5774.44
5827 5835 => 5834.59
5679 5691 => 5683.43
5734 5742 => 5741.30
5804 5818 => 5814.47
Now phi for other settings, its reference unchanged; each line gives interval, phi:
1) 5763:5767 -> 0.00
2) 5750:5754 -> -0.01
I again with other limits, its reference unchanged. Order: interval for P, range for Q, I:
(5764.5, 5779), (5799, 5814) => 0.022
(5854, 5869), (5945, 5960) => 0.024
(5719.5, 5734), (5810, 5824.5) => 0.005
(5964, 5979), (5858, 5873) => 0.036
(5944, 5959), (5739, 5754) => 0.028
